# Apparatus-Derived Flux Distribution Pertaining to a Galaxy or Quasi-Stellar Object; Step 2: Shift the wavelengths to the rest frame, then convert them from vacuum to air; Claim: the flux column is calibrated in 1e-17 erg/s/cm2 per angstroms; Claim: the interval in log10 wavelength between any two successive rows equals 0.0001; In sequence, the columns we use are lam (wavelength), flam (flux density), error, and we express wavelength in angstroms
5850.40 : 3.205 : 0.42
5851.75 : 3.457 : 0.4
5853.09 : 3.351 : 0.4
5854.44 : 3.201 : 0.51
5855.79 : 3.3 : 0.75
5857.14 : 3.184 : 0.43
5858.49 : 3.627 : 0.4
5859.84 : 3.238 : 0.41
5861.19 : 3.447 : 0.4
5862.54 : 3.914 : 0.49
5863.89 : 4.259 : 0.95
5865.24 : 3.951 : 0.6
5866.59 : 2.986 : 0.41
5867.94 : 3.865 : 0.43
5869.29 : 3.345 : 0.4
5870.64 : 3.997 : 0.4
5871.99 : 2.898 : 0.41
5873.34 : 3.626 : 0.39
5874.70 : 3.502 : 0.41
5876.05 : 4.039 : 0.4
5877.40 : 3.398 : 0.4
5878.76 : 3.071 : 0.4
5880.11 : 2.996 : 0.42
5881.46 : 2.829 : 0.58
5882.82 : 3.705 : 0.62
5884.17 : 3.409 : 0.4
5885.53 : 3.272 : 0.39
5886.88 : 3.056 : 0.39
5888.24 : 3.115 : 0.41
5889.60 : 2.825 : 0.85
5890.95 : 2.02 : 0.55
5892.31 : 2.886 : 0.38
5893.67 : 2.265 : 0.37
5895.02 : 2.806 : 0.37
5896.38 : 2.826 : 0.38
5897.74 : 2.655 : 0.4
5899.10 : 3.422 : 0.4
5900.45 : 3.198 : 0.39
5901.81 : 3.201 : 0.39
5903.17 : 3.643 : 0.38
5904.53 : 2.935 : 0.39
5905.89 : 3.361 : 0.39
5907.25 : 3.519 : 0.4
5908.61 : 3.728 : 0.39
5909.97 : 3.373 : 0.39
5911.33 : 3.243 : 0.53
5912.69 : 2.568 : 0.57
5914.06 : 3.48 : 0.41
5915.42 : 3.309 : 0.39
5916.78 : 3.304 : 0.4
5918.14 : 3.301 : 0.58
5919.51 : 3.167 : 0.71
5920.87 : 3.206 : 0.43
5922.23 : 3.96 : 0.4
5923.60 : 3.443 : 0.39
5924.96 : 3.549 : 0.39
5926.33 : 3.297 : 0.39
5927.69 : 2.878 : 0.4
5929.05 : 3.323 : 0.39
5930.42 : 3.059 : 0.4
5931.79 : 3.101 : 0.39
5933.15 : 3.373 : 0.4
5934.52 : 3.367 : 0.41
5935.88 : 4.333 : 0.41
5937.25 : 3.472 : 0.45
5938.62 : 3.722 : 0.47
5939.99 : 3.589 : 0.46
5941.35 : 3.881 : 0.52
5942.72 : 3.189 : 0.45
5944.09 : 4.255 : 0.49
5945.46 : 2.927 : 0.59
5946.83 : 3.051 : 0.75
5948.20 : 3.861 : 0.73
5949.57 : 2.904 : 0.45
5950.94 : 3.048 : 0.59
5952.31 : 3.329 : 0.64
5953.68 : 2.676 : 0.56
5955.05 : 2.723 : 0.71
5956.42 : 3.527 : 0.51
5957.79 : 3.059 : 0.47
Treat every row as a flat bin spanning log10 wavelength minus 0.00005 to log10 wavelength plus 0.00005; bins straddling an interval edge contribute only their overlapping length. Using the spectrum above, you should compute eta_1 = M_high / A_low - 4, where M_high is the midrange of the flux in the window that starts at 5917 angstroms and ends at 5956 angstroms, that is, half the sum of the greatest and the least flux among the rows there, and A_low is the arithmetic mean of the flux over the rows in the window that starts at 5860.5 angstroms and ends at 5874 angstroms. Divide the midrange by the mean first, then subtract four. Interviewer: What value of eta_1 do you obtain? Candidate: -3.03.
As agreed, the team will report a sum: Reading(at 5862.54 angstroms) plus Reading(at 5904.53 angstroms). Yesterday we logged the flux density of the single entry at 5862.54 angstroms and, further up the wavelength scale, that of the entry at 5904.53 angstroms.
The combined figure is 6.85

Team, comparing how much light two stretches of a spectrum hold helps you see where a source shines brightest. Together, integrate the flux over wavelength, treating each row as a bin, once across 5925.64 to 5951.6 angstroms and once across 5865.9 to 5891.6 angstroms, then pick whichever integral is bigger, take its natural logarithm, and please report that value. 4.48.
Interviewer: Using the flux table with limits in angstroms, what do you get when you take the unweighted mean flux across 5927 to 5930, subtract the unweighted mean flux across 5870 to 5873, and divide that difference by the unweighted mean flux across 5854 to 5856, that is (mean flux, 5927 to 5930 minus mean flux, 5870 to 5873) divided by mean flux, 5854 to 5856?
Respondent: -0.11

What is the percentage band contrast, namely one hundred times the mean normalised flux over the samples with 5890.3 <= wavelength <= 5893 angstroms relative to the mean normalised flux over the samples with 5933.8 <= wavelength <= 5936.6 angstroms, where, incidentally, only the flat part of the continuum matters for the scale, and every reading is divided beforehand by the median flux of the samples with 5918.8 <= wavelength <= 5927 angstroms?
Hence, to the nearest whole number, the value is 64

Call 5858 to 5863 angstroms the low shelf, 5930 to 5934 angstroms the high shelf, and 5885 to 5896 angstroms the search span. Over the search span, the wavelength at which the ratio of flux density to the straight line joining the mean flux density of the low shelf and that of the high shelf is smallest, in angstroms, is 5890.95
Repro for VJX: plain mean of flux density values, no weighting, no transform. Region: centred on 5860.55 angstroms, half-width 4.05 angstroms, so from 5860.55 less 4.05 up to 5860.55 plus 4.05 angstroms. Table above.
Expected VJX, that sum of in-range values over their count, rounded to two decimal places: 3.61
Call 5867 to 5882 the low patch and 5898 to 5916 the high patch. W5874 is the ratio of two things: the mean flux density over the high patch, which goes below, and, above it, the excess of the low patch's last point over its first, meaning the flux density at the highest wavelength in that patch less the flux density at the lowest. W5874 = -0.3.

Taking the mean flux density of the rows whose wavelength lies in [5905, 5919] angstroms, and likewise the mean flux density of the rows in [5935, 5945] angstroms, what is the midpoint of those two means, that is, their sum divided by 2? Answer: 3.5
